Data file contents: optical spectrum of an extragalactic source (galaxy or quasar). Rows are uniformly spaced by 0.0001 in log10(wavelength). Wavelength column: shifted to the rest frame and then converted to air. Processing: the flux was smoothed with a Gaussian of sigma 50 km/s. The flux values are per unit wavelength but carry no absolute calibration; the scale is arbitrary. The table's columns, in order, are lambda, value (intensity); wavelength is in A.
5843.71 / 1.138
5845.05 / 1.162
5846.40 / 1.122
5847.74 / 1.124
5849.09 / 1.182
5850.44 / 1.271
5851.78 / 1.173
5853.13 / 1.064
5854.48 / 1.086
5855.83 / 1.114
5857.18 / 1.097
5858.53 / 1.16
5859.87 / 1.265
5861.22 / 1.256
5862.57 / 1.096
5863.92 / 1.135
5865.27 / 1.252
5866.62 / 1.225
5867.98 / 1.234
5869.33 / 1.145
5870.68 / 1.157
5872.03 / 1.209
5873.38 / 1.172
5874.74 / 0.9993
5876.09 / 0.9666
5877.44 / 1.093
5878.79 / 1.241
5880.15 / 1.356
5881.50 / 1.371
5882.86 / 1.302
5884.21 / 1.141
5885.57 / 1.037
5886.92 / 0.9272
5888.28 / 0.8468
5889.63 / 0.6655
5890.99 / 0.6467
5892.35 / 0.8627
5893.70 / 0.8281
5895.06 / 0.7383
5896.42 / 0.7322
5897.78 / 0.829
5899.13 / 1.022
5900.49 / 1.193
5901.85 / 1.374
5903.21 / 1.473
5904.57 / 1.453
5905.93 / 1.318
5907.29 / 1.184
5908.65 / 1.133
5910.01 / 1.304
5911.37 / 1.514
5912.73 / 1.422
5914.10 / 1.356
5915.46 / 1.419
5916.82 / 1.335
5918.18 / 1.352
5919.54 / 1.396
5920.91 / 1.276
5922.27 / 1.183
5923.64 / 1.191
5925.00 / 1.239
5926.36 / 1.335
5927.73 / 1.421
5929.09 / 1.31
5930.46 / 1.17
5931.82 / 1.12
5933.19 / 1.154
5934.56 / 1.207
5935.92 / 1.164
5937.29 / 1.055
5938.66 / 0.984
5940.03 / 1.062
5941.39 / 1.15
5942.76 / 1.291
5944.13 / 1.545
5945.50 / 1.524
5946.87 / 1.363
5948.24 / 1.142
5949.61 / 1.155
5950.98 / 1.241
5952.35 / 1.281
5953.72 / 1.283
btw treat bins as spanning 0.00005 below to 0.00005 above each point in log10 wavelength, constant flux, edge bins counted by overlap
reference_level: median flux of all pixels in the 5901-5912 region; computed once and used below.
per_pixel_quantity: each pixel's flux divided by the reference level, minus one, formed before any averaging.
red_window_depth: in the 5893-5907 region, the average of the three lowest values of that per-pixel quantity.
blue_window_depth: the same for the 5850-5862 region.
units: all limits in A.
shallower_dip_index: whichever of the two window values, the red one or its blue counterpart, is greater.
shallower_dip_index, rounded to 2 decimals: -0.20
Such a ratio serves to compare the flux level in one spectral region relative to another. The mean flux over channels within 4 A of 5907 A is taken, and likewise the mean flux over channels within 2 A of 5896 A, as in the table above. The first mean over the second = 1.71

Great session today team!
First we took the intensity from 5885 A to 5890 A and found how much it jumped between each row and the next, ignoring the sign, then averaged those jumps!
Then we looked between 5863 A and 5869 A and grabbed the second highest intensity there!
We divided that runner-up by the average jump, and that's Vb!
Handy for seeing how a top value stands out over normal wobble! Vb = 10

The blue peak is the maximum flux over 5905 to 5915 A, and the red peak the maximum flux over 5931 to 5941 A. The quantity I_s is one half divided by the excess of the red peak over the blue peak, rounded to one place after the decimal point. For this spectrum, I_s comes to -1.6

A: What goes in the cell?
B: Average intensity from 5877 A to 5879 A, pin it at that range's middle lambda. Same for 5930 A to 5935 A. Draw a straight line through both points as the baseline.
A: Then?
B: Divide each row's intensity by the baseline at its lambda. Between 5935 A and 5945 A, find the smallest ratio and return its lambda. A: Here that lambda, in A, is 5938.66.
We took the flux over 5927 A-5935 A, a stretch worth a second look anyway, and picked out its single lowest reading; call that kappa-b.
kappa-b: 1.12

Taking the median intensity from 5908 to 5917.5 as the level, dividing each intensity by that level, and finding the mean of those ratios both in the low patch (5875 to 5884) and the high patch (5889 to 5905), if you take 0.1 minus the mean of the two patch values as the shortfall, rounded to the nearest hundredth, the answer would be -0.71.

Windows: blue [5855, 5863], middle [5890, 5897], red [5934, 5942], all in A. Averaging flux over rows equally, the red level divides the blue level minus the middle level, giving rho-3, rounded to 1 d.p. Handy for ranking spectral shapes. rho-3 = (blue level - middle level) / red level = 0.4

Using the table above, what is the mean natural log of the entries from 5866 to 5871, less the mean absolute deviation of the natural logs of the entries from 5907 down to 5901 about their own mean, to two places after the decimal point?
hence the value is 0.13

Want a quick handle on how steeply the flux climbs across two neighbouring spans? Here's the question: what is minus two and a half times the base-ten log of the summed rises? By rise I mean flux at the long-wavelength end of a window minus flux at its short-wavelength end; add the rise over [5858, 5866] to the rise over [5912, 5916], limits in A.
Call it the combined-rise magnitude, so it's 2.6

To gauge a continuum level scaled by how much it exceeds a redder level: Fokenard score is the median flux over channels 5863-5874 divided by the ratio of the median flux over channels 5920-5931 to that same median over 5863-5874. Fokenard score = 1.1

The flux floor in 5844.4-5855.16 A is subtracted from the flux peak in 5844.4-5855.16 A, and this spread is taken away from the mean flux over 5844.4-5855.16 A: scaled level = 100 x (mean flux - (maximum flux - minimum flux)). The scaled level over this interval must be 94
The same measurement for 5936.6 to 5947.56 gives 69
